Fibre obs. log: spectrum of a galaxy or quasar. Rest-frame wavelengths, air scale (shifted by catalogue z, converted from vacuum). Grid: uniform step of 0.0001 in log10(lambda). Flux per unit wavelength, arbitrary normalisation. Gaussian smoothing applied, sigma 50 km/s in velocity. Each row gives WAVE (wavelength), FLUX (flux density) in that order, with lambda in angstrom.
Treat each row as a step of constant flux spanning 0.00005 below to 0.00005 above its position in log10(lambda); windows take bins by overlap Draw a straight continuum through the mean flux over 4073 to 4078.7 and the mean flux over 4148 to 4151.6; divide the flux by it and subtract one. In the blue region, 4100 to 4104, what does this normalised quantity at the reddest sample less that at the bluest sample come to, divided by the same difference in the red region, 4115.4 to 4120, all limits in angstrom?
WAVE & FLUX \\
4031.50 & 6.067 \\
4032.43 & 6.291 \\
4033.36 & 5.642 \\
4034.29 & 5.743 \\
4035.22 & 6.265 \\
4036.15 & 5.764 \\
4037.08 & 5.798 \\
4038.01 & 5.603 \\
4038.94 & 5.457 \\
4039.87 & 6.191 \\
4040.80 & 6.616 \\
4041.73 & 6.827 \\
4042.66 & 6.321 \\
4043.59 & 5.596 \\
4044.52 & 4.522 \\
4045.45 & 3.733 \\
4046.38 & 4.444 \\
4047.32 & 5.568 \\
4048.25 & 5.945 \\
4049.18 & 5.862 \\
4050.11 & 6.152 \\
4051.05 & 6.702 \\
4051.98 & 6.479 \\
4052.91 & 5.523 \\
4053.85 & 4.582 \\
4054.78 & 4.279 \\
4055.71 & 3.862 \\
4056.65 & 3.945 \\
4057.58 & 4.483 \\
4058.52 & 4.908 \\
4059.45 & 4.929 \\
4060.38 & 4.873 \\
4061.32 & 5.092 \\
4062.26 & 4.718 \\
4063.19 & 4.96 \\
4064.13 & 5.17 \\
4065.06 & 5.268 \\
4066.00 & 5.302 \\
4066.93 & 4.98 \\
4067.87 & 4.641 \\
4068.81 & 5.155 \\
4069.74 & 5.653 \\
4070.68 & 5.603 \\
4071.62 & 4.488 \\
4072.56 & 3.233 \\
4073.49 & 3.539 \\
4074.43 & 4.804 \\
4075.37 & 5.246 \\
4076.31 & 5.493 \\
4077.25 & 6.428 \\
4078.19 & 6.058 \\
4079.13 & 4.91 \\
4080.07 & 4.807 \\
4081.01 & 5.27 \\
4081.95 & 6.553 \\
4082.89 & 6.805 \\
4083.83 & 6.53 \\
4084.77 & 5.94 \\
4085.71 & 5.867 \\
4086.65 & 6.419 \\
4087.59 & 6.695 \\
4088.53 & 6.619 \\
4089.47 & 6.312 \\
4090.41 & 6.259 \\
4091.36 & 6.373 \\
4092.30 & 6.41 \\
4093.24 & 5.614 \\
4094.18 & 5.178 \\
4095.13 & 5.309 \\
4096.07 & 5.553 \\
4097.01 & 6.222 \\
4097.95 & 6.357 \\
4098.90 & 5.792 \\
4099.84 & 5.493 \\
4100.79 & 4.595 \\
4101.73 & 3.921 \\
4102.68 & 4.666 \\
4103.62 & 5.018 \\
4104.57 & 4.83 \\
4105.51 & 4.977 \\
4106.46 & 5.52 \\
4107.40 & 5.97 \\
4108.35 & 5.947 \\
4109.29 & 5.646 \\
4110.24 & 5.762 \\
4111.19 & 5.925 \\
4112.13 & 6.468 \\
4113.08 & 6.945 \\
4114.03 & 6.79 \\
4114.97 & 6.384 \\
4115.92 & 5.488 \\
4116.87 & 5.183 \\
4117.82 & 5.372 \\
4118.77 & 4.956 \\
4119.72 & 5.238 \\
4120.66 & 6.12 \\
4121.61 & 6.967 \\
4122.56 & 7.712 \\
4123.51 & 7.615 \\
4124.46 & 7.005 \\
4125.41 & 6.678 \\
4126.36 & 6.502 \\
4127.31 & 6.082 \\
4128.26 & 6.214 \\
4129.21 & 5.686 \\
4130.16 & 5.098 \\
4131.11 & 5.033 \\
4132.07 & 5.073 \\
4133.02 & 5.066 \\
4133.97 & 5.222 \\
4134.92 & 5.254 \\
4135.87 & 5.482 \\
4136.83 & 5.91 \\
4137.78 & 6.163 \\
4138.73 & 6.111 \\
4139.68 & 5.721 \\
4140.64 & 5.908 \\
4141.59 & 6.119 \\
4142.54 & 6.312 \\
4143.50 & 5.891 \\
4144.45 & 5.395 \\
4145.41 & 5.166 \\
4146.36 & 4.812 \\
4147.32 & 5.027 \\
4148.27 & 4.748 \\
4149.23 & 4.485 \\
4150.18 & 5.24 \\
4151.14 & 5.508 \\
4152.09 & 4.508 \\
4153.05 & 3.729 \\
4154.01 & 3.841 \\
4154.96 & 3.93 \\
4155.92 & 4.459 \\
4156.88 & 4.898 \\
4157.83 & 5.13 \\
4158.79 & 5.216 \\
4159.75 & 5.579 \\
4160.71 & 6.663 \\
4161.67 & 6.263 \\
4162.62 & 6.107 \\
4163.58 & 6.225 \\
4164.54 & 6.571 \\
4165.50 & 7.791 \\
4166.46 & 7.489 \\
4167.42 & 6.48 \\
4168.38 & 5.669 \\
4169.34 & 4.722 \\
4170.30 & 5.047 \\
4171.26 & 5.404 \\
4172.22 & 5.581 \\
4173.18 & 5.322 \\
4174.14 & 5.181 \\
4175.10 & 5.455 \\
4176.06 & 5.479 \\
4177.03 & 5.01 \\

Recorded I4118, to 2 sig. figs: -1.8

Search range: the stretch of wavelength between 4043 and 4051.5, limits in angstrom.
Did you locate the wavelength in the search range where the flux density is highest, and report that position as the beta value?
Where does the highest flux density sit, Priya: 4051.05 angstrom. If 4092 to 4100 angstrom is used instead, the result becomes 4092.30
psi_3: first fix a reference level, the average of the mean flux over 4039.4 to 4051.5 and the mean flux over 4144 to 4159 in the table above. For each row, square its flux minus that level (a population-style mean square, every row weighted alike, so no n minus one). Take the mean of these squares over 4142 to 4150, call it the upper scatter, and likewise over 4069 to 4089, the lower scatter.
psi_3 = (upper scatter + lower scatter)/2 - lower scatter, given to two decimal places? -0.37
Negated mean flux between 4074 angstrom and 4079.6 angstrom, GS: -5.49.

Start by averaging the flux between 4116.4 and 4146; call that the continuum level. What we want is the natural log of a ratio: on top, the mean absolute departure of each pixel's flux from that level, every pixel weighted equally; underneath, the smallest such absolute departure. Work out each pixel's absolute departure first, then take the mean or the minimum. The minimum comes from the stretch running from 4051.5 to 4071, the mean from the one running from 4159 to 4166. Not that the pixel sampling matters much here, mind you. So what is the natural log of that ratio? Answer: 1.1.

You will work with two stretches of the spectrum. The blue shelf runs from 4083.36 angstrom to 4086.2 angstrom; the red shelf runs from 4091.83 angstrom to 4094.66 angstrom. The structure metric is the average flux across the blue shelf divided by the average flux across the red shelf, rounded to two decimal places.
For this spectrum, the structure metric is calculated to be 1.07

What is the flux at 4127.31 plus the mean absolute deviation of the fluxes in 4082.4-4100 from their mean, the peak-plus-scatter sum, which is 6.50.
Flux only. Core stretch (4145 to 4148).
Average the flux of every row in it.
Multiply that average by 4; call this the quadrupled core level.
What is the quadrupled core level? 20.0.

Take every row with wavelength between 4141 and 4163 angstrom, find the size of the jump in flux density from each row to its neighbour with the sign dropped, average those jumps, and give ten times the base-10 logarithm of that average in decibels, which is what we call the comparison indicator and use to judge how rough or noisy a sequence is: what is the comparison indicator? -4.0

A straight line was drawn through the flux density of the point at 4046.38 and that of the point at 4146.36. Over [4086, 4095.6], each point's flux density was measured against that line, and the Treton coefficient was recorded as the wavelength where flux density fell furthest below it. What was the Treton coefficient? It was 4094.18 angstrom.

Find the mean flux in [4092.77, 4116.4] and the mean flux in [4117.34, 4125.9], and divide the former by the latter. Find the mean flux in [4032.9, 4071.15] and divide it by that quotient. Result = 6.10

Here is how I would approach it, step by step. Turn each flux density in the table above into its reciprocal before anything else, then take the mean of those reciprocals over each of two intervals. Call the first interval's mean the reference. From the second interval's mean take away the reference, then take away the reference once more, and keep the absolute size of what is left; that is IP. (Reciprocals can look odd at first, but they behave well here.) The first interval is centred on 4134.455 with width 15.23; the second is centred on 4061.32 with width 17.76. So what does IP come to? 0.149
